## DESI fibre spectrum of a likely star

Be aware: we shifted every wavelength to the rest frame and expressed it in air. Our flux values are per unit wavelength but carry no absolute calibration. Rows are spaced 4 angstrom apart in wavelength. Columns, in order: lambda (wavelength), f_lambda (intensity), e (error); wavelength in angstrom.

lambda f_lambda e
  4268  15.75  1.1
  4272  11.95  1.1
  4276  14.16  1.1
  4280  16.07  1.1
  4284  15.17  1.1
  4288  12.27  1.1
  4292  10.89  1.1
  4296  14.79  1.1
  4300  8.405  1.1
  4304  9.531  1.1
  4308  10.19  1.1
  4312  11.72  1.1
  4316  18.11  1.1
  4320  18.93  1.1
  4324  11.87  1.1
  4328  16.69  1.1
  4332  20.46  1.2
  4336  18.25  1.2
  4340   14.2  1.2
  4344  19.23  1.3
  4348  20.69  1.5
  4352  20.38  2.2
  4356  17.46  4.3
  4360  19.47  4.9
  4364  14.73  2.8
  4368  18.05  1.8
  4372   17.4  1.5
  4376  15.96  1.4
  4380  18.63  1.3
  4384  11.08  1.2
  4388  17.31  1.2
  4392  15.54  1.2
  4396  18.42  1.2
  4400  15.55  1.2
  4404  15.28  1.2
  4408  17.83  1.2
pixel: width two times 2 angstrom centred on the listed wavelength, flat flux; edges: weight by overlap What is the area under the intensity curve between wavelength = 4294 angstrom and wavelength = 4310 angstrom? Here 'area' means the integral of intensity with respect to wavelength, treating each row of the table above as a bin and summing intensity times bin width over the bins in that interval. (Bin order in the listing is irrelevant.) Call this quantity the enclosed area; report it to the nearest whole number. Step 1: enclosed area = 172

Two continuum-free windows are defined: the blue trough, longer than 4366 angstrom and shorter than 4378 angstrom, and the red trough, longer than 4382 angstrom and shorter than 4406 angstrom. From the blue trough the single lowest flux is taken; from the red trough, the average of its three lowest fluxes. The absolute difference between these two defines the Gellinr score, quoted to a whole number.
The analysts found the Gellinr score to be 2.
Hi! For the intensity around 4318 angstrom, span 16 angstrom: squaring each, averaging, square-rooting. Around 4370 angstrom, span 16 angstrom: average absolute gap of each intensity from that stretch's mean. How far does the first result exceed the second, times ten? 143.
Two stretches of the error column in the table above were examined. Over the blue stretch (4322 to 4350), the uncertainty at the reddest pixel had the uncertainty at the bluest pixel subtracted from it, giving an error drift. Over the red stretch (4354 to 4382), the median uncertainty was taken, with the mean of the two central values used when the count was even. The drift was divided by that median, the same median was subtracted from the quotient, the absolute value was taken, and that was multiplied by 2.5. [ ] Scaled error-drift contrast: 3.94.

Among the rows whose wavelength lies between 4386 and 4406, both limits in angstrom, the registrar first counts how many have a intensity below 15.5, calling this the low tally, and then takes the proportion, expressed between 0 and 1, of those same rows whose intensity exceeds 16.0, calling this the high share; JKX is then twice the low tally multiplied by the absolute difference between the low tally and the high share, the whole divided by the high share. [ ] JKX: 3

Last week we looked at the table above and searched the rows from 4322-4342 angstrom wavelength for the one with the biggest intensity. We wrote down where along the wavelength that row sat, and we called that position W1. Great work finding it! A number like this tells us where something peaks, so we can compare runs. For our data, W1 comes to 4332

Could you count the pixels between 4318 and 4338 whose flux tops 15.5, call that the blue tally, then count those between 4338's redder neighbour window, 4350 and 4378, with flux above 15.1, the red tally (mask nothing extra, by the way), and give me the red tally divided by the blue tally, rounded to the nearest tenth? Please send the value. 1.5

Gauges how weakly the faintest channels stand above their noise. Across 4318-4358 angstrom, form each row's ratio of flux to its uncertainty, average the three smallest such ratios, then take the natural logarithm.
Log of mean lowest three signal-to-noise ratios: 2.08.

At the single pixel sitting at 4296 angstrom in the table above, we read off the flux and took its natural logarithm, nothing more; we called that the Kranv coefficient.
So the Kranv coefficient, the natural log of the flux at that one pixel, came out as 2.69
